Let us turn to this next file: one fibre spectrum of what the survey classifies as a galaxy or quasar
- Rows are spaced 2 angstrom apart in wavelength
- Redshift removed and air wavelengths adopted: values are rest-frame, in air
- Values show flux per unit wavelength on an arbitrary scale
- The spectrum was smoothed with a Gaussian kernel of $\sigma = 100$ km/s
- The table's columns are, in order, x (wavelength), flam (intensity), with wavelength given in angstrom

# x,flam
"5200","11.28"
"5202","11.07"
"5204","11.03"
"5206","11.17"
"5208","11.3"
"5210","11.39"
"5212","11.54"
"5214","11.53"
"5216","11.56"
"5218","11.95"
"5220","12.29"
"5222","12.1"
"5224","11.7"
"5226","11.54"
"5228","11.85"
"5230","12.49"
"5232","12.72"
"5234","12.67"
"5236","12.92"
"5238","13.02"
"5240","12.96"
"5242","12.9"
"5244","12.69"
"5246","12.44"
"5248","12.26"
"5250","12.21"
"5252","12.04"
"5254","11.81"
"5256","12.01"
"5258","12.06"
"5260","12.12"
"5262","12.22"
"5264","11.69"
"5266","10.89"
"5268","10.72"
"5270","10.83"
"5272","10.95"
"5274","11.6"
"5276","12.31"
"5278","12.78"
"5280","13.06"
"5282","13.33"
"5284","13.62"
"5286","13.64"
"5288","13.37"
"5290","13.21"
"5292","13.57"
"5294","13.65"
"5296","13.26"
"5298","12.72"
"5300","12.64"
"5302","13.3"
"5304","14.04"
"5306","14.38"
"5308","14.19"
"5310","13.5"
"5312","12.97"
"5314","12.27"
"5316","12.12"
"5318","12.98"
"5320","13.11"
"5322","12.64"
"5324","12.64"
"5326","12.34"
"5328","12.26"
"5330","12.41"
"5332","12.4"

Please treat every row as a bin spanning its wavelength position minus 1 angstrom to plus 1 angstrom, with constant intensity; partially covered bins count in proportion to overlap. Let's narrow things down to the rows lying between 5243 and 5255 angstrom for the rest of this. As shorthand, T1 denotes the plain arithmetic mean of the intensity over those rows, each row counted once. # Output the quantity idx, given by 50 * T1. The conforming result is 612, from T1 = 12.2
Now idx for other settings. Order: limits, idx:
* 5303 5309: 710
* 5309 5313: 662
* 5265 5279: 572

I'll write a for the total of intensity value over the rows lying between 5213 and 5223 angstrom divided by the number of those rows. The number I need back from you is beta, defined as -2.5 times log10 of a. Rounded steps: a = 11.9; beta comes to -2.69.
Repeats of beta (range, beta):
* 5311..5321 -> -2.76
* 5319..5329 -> -2.75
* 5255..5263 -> -2.71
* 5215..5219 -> -2.68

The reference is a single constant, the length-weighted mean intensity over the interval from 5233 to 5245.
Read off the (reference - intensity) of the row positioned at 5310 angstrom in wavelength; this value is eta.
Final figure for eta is -0.6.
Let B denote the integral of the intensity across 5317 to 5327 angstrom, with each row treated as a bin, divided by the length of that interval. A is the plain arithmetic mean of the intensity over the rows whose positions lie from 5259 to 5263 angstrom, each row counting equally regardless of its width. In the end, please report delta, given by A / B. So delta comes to 0.96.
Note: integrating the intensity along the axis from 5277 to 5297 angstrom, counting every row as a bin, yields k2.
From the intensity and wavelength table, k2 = 267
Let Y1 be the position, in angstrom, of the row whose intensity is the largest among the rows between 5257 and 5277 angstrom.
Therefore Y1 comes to 5276 angstrom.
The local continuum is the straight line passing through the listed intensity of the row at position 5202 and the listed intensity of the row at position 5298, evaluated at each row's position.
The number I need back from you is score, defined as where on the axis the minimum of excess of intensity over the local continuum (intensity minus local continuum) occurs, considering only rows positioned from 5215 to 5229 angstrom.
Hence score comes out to 5226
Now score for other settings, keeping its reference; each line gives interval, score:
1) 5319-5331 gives 5328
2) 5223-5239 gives 5226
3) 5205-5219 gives 5206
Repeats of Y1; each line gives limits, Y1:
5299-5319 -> 5306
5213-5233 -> 5232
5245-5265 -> 5246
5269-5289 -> 5286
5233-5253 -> 5238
